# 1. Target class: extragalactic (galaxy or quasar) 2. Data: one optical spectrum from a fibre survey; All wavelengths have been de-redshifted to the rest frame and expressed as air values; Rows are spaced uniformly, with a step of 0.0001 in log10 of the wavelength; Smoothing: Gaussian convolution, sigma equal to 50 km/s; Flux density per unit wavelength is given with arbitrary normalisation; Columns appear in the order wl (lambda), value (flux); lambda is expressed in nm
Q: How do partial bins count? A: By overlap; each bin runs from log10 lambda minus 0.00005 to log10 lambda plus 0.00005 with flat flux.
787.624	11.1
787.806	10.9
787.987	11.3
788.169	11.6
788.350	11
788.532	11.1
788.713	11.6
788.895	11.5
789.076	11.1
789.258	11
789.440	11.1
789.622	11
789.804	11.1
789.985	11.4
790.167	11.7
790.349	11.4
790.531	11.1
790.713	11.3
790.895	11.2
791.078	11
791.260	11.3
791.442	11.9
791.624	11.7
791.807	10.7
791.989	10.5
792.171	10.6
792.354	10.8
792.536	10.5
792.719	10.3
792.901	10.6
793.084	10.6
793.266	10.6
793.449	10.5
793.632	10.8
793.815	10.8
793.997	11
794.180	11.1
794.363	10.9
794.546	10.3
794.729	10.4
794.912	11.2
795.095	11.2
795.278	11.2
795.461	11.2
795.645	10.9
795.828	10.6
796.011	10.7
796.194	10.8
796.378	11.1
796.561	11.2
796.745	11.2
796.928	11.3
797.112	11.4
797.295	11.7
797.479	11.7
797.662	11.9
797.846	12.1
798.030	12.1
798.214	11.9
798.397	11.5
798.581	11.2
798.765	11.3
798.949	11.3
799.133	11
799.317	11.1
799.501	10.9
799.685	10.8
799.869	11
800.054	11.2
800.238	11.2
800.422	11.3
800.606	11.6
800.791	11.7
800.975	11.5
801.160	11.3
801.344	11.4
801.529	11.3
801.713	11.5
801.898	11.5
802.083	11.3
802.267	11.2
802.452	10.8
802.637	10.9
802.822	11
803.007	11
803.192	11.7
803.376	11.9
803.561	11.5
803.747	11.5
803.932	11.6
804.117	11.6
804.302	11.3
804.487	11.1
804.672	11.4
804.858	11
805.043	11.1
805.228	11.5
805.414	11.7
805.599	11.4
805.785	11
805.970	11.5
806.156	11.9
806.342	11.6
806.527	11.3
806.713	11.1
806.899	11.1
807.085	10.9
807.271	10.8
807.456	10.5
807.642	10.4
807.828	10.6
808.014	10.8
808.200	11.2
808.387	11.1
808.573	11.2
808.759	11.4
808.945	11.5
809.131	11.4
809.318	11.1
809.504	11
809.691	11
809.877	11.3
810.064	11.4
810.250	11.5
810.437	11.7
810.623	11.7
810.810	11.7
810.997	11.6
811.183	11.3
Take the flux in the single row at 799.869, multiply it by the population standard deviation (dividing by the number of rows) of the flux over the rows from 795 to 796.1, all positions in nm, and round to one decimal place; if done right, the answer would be 2.7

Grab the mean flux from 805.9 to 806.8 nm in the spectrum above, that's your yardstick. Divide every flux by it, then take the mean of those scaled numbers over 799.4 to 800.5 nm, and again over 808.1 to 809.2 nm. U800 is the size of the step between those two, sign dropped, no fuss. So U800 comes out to 0.020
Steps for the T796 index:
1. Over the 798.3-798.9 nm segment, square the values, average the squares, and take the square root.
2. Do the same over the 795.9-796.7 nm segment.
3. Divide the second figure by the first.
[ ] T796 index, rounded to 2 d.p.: 0.97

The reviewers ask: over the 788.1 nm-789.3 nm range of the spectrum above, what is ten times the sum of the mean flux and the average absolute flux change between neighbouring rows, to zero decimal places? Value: 116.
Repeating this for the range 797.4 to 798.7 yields 120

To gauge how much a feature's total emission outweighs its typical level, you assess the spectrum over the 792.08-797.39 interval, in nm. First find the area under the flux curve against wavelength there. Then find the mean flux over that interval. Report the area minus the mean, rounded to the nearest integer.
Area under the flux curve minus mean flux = 47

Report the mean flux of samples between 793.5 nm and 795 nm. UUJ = 10.8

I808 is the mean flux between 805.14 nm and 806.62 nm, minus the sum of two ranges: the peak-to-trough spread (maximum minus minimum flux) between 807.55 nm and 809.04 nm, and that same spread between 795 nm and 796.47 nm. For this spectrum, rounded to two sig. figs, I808 9.8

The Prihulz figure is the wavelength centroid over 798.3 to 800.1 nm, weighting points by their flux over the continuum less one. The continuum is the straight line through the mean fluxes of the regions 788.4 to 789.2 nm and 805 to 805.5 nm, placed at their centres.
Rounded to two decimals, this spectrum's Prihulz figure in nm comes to 799.50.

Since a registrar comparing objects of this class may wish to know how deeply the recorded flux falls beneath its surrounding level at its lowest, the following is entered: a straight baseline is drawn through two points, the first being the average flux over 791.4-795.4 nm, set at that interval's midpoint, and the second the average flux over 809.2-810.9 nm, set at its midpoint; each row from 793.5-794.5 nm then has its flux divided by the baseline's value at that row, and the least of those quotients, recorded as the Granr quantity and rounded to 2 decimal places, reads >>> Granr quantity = 1.00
